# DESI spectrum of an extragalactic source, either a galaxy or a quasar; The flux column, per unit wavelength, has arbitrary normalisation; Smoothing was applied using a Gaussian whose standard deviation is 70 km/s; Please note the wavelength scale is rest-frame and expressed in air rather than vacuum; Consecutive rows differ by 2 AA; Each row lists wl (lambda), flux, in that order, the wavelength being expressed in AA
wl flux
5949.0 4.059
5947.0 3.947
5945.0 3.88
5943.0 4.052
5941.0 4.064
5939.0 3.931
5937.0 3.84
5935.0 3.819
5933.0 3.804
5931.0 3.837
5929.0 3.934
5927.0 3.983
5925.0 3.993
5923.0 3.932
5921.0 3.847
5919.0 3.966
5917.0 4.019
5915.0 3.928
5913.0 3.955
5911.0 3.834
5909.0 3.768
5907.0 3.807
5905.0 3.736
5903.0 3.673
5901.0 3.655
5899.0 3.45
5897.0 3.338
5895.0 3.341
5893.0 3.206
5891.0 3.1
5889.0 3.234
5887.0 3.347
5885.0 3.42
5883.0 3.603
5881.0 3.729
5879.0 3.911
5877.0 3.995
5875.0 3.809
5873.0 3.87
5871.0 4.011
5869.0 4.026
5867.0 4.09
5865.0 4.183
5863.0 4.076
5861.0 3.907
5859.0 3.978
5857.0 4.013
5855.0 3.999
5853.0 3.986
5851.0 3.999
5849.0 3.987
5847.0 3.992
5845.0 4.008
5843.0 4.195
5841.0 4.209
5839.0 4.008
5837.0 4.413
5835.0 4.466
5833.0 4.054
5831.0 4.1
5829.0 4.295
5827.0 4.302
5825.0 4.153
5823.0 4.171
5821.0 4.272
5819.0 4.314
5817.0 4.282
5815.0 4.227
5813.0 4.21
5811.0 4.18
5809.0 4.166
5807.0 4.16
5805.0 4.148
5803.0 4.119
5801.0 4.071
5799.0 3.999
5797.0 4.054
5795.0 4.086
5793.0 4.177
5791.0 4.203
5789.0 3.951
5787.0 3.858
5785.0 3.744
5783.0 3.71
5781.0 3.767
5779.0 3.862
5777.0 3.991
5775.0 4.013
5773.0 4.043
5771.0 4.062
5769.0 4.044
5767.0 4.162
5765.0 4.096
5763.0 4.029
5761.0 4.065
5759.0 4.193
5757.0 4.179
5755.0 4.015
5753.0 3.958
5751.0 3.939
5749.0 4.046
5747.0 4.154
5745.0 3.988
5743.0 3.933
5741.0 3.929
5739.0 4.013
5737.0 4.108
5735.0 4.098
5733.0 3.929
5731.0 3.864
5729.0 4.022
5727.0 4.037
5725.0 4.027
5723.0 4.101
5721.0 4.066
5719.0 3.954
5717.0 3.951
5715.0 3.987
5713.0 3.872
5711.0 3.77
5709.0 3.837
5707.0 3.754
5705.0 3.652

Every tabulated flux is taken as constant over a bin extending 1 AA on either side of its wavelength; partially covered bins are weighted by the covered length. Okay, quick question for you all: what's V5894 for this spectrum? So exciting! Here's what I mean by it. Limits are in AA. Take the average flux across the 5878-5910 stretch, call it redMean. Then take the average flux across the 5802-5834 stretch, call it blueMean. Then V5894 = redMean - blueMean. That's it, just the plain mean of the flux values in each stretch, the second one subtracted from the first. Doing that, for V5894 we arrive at -0.68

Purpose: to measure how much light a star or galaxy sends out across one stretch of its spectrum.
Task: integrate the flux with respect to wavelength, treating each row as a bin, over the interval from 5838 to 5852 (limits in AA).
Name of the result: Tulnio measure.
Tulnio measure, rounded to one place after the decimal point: 56.8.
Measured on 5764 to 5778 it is 56.8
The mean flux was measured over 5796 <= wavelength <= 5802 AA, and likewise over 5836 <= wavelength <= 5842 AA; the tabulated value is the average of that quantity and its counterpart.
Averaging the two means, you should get 4.13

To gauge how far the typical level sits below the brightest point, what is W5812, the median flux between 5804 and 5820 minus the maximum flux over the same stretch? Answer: -0.119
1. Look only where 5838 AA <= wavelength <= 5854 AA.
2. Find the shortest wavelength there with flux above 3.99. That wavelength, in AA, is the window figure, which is 5839.0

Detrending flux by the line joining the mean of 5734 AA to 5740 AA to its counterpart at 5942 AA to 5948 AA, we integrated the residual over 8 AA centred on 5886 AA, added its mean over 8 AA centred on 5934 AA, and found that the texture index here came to -4.9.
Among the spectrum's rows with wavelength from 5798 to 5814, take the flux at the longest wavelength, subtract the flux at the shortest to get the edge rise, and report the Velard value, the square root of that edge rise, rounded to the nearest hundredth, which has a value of 0.46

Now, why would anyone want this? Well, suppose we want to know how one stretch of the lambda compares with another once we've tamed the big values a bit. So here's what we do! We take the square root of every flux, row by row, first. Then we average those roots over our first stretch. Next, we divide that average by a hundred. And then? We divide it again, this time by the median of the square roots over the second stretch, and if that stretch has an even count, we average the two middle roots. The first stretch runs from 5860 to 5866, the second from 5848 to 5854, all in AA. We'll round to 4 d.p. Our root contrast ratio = 0.0101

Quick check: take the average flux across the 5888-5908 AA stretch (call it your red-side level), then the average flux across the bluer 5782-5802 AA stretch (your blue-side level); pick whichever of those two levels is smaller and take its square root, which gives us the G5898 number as 1.86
